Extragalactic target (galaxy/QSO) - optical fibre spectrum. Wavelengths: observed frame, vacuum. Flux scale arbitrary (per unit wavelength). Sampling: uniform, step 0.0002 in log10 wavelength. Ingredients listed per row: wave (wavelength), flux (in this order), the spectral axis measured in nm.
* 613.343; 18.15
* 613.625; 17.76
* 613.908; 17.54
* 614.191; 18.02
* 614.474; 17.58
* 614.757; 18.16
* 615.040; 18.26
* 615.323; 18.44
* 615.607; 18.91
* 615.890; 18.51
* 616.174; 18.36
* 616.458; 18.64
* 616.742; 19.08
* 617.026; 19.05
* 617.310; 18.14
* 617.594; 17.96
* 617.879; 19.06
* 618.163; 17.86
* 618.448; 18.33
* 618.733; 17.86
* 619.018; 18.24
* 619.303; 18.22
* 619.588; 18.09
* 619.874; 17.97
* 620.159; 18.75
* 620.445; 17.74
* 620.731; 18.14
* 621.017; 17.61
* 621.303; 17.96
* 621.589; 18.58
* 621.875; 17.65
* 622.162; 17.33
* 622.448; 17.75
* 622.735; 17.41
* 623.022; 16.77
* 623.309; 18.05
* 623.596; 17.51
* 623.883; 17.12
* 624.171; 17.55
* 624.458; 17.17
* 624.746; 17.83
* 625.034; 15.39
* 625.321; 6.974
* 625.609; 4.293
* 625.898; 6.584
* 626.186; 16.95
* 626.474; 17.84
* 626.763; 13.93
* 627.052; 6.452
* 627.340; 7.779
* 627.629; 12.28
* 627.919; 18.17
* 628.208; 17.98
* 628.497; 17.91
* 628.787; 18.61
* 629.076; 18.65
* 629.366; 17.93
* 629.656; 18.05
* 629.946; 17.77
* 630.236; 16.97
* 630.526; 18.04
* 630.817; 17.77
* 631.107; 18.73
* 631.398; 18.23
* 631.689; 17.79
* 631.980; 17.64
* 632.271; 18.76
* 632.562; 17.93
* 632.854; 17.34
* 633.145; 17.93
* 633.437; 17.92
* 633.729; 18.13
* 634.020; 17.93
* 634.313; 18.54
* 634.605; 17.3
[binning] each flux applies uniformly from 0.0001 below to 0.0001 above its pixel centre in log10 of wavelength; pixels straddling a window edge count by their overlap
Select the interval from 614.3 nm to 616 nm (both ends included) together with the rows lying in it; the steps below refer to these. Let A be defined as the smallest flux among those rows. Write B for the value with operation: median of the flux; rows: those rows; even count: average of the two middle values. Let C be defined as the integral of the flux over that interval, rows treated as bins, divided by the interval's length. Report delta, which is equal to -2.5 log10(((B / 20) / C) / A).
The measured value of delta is 6.36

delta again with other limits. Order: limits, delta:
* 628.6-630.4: 6.33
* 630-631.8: 6.33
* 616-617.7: 6.39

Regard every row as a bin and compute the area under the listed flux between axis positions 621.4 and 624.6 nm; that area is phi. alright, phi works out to 56.1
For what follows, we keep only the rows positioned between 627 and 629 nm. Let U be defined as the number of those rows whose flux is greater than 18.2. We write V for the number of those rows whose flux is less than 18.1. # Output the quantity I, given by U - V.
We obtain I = -4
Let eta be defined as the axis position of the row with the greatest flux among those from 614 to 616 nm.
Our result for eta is 615.607 nm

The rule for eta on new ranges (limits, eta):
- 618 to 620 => 618.448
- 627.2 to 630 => 629.076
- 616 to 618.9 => 616.742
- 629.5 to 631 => 629.656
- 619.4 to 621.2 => 620.159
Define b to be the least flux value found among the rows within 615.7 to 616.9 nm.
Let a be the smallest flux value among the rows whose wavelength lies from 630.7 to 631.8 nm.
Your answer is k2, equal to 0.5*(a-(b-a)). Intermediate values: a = 17.77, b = 18.36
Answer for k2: 8.59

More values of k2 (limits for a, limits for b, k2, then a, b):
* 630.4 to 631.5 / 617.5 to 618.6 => 8.84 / 17.77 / 17.86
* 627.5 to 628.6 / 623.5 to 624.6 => 3.72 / 12.28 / 17.12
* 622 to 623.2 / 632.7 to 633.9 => 8.10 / 16.77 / 17.34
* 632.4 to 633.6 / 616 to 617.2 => 8.16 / 17.34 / 18.36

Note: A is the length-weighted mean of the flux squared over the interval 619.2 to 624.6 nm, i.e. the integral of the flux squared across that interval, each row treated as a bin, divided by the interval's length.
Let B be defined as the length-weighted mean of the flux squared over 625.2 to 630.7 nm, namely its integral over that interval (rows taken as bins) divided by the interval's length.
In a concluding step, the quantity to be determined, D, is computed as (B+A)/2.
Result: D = 274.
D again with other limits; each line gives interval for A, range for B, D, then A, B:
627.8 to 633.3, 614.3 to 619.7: 331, 325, 337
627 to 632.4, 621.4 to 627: 272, 292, 252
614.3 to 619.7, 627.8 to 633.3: 331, 337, 325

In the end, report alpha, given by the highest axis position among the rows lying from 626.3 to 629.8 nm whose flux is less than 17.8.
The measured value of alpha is 627.629 nm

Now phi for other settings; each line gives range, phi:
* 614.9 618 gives 57.6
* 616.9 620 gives 56.6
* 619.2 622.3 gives 55.8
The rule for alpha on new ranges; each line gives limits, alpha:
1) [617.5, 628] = 627.629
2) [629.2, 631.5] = 630.817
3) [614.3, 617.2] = 614.474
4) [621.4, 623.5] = 623.022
